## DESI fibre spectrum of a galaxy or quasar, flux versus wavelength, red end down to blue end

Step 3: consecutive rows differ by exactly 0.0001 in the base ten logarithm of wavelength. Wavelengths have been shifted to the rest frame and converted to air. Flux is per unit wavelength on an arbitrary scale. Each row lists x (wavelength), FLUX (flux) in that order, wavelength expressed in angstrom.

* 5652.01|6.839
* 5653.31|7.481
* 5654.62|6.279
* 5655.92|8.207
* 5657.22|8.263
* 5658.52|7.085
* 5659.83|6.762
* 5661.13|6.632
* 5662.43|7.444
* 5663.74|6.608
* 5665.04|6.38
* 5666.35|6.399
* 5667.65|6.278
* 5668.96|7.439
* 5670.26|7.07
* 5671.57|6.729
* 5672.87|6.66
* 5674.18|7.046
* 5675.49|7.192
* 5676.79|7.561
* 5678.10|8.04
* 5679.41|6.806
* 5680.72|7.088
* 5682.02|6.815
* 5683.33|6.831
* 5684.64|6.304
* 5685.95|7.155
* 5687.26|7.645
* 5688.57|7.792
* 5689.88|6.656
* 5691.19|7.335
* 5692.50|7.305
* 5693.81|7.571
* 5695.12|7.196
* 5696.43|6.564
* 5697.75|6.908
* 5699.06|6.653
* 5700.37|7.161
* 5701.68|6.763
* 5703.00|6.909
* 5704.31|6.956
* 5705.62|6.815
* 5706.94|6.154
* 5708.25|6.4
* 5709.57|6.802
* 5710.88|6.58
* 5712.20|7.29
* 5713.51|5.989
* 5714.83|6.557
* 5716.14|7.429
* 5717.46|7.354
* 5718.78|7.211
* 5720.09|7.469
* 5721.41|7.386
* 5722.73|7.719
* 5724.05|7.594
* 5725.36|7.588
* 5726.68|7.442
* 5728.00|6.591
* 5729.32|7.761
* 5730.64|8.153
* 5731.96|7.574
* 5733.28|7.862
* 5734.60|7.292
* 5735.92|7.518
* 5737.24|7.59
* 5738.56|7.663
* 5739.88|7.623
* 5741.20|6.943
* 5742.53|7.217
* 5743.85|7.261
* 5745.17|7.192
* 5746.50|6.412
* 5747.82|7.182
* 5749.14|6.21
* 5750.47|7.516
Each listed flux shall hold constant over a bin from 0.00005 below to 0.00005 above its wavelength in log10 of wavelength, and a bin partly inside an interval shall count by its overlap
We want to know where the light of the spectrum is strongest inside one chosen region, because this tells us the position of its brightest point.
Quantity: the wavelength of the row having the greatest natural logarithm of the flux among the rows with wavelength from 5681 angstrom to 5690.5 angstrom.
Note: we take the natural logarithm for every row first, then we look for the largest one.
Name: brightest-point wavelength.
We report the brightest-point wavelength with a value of 5688.57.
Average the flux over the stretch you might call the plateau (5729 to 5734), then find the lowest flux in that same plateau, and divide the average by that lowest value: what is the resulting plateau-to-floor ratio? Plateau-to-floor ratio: 1.03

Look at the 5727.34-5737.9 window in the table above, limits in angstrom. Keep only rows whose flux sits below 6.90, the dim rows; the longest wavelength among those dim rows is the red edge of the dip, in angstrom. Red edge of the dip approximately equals 5728.00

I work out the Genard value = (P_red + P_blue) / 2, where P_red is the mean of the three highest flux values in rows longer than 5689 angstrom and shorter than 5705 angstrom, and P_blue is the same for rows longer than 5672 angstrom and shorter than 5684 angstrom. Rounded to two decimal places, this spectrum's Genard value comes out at 7.50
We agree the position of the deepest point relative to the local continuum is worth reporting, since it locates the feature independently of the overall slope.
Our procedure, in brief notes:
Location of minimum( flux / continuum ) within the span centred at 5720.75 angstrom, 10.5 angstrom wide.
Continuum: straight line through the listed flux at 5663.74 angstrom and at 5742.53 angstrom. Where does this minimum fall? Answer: 5718.78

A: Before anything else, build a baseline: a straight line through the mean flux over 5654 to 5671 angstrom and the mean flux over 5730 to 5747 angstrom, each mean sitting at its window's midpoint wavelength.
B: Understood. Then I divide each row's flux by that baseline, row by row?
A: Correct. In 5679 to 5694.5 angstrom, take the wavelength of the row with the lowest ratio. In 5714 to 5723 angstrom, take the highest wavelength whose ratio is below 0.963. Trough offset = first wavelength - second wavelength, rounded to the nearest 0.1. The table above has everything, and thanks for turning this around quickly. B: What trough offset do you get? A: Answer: -30.2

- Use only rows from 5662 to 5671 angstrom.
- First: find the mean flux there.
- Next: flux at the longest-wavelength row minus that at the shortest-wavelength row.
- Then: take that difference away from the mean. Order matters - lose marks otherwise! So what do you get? 7.2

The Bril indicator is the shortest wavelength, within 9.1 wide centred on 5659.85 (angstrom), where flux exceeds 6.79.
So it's 5655.92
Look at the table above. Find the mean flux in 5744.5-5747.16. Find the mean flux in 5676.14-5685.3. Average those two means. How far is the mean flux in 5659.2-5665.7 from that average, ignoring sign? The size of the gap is 0.17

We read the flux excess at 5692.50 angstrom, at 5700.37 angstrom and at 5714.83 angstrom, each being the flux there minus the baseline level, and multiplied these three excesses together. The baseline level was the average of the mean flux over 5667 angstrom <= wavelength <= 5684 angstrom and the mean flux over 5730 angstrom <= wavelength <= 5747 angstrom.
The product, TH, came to 0.00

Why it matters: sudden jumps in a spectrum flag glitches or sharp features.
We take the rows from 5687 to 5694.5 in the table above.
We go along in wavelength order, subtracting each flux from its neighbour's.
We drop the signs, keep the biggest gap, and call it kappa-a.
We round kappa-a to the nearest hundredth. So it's 1.14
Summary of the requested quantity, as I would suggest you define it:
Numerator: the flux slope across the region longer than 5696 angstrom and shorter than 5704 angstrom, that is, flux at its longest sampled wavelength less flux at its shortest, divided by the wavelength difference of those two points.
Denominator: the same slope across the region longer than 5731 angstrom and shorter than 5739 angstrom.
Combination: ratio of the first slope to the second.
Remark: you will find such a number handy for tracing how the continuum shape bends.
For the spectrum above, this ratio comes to 3.9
